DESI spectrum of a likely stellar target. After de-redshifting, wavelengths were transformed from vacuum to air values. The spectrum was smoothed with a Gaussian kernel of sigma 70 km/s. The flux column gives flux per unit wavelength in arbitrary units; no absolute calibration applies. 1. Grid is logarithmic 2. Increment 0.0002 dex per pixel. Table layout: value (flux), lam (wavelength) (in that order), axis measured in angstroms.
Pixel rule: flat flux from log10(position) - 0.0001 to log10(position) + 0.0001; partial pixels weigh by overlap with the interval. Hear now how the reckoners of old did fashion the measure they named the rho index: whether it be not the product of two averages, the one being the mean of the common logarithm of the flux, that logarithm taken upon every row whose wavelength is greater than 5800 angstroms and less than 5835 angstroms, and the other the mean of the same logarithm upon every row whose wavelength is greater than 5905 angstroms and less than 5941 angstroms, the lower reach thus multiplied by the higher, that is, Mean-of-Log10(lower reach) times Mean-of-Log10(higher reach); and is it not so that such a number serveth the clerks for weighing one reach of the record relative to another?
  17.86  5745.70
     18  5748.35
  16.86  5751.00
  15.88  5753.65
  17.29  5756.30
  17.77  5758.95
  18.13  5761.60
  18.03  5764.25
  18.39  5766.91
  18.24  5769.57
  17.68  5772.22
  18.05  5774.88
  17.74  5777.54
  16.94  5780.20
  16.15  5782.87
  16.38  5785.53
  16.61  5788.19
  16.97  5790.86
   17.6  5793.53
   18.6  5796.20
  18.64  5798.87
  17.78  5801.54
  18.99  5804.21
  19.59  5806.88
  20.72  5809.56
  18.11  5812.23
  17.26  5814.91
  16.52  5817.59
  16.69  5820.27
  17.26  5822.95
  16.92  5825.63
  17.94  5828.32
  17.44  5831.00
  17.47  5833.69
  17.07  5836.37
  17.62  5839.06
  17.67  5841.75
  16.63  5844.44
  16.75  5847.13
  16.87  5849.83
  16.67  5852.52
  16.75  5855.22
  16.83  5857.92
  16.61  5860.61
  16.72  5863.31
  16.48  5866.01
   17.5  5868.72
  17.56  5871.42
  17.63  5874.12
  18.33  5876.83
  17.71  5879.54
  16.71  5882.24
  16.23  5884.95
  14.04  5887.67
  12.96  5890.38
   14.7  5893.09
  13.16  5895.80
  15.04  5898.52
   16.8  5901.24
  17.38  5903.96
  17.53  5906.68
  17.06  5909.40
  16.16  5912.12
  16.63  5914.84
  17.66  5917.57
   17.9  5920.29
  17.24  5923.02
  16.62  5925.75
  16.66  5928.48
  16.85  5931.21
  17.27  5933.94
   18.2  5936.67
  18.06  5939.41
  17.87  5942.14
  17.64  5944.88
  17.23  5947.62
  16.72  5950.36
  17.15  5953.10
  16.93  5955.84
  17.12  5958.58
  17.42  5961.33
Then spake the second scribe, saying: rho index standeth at 1.55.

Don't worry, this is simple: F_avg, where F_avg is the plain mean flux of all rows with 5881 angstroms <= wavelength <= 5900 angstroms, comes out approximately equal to 14.7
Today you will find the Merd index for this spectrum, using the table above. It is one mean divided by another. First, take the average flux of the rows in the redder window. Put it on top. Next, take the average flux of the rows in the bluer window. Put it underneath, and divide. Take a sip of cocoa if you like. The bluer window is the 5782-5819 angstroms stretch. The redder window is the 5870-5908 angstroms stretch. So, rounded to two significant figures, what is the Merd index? 0.90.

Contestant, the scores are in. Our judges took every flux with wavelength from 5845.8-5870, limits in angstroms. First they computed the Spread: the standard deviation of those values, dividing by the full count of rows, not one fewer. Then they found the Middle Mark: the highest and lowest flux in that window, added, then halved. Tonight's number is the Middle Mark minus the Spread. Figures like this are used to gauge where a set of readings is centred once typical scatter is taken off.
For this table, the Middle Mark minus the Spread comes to 16.7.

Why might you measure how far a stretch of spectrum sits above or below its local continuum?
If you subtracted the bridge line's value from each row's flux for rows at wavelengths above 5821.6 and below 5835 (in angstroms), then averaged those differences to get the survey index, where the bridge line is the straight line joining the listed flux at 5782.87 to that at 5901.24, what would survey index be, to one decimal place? 1.0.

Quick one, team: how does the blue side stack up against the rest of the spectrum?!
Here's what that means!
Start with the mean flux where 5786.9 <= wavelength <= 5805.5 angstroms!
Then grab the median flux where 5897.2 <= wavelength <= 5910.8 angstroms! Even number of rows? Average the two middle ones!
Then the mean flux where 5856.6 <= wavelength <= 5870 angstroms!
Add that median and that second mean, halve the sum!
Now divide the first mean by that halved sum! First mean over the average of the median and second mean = 1.055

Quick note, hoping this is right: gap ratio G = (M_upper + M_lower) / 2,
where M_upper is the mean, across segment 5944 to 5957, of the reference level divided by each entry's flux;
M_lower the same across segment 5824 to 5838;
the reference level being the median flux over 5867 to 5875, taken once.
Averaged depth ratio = 1.02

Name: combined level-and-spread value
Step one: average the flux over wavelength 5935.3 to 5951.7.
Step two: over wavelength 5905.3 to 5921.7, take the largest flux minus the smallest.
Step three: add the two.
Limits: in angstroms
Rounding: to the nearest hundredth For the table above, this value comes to 19.36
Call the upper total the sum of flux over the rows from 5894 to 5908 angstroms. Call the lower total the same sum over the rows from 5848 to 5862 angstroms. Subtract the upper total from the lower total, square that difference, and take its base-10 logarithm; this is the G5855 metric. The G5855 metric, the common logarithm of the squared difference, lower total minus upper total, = 1.16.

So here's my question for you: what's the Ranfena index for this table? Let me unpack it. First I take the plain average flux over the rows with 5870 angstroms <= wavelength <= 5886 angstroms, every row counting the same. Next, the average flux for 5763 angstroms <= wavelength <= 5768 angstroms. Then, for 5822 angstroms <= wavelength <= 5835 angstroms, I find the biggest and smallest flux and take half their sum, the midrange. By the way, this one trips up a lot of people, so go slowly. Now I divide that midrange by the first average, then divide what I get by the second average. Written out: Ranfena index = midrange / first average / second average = 0.055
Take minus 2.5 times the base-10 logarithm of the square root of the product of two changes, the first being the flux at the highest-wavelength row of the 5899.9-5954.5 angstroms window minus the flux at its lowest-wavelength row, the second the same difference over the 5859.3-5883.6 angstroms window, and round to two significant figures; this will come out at 1.8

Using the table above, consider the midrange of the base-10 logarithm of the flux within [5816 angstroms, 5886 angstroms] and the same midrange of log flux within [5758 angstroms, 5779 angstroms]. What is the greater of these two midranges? 1.26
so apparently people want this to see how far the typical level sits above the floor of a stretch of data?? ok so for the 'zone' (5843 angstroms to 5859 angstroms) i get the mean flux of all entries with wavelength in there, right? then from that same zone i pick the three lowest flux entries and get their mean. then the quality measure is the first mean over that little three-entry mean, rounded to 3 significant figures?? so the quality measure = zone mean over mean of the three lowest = 1.00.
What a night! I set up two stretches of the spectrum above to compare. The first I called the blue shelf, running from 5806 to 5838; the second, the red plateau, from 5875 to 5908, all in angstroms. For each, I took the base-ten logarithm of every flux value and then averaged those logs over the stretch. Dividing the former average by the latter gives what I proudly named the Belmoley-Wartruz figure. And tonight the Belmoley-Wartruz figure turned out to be 1.04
